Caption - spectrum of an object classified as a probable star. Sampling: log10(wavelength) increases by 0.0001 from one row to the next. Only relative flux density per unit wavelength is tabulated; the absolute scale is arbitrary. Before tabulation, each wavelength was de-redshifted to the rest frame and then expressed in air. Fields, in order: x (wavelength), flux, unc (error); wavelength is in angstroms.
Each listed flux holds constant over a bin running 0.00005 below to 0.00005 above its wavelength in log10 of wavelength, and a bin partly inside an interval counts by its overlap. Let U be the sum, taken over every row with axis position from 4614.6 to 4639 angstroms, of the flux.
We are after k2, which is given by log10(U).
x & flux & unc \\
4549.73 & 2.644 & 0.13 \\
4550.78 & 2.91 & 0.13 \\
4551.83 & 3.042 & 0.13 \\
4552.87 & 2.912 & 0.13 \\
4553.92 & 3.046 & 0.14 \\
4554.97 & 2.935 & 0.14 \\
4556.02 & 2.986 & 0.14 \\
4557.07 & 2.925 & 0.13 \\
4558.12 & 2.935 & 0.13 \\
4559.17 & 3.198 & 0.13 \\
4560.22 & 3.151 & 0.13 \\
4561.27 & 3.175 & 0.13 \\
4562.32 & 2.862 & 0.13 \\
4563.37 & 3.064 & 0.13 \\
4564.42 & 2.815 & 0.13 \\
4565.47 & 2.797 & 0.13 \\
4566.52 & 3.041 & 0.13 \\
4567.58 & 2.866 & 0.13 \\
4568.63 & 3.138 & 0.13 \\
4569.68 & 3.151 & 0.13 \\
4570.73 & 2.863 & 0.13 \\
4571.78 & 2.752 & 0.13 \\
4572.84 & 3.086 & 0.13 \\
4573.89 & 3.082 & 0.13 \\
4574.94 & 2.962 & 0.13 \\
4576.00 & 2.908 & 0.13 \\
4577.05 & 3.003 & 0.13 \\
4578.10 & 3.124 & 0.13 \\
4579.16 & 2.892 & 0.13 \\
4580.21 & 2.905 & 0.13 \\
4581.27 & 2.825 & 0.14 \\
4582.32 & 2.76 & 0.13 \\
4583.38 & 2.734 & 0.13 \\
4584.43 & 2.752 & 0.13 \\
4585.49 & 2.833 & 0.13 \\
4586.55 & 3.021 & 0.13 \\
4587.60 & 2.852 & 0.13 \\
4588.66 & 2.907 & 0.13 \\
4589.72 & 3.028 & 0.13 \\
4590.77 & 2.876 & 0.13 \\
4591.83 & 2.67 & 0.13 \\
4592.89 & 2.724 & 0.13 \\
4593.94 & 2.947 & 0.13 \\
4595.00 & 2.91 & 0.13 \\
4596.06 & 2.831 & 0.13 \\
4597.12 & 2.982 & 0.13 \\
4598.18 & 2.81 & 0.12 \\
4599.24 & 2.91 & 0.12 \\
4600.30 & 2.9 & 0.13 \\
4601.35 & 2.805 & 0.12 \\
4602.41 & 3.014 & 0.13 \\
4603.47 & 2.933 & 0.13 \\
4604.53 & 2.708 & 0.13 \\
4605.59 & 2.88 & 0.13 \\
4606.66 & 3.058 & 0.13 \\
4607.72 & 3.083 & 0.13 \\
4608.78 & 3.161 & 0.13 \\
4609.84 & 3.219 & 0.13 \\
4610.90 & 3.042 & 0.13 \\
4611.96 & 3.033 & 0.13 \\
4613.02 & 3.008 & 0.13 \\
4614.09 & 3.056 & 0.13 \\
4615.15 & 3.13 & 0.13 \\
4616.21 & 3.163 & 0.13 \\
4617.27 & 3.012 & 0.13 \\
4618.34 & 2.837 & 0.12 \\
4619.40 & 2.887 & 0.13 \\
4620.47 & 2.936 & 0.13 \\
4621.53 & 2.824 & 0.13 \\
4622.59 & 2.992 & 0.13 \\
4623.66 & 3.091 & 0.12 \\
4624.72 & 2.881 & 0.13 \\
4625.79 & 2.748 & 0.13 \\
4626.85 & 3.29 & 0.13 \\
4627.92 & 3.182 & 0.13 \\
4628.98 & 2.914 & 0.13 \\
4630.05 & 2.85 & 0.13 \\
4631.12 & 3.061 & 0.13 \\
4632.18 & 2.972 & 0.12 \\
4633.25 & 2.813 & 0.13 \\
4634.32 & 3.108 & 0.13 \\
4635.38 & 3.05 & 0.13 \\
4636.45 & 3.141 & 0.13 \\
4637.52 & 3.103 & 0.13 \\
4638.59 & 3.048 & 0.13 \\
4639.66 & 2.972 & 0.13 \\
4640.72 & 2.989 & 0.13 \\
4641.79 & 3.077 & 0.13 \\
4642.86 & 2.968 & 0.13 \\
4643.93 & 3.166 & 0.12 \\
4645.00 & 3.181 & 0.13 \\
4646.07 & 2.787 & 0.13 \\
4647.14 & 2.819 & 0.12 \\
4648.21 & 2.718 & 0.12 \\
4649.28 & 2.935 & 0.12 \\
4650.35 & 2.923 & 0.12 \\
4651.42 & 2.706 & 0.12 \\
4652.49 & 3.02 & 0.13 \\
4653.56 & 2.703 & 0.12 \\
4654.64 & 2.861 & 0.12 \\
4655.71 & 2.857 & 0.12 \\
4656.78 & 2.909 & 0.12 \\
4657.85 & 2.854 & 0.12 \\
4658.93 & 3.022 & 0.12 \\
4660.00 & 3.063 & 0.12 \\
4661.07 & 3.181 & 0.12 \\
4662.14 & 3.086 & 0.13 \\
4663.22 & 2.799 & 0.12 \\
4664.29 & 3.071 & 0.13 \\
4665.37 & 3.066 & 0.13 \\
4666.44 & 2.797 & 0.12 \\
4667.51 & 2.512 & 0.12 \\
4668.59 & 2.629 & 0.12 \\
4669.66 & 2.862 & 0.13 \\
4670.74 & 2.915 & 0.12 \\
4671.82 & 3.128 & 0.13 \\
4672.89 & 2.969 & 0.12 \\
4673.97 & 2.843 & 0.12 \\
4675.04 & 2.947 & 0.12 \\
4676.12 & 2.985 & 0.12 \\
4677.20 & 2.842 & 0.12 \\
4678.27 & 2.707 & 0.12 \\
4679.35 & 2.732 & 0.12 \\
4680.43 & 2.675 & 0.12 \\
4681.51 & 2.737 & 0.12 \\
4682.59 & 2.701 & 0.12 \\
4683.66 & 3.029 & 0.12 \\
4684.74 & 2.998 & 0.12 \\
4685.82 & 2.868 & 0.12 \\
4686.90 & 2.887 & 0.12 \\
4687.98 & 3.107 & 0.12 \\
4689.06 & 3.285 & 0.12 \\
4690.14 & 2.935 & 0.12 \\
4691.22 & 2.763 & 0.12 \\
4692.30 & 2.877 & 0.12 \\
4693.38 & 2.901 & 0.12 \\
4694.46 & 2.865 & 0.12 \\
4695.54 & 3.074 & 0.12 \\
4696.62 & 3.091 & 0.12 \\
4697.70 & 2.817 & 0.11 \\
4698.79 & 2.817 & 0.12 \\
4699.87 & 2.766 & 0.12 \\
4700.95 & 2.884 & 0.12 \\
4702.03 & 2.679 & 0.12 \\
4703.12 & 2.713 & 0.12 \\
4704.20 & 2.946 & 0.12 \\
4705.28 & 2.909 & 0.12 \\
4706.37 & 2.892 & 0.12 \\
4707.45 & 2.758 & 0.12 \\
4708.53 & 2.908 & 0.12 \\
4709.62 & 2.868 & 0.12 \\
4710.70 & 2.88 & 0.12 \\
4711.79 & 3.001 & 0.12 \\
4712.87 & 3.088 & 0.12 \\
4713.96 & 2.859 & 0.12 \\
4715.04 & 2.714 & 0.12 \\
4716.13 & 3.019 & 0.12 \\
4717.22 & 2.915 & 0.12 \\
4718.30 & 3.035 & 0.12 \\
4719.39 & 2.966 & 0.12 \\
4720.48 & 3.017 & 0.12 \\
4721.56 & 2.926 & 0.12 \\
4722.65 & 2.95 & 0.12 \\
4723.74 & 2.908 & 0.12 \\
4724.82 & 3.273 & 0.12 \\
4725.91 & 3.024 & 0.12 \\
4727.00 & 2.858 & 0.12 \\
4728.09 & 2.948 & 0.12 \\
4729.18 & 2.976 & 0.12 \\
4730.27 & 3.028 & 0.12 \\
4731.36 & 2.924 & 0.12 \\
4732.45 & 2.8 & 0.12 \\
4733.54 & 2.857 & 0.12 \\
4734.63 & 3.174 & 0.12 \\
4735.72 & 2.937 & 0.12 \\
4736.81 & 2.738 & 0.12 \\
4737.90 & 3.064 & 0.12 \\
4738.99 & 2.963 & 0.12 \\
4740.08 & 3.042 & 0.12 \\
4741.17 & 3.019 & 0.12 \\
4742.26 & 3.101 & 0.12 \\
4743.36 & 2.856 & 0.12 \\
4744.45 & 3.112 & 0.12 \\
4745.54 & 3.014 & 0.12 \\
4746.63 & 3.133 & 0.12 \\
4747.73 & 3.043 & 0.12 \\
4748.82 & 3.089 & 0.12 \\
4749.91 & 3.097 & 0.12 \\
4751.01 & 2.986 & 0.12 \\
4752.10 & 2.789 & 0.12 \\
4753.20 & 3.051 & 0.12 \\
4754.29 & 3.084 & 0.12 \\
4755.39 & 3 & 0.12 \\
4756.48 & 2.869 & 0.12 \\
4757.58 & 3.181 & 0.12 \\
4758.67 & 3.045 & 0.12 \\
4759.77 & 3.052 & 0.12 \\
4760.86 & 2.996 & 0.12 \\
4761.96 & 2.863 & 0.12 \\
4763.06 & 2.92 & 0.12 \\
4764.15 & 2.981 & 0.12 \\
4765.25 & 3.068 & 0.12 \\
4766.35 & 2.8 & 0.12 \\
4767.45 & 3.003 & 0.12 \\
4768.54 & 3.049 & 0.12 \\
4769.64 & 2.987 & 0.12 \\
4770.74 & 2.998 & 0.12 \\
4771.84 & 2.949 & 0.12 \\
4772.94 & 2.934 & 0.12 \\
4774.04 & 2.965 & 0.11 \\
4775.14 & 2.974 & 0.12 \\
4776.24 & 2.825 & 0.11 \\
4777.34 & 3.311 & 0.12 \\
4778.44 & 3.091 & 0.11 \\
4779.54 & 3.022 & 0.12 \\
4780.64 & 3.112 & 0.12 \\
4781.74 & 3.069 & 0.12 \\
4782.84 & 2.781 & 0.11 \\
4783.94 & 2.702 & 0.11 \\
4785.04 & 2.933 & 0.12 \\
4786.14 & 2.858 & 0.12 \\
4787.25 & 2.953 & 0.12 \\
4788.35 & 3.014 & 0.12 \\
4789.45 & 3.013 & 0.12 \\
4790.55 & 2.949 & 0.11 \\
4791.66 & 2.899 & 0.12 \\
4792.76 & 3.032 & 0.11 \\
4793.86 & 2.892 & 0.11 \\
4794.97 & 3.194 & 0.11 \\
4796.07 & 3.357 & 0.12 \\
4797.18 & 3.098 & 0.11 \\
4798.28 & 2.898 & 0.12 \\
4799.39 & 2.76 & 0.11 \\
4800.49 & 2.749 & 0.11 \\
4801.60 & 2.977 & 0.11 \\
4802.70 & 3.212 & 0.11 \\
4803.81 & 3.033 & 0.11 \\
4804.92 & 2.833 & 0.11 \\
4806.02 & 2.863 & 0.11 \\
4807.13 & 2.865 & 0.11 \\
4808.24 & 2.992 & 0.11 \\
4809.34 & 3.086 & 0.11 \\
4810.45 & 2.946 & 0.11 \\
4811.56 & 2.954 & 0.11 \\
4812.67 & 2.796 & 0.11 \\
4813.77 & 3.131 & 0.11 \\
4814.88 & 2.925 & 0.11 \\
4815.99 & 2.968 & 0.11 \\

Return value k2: 1.84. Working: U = 69.0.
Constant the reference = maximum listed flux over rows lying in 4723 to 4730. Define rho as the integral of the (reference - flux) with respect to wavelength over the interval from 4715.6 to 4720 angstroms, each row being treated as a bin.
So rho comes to 1.27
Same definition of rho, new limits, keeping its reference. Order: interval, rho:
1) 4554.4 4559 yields 1.41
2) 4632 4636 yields 1.13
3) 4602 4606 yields 1.57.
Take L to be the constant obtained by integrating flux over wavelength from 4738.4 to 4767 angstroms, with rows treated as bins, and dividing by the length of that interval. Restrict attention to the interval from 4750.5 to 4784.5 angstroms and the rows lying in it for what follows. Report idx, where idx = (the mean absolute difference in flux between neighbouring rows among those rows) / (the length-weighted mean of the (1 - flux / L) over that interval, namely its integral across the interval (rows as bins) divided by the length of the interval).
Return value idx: 16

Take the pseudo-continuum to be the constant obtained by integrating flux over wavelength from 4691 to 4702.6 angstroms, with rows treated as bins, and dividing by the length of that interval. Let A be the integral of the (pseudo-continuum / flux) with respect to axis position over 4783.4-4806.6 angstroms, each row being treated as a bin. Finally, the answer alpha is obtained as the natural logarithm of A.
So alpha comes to 3.11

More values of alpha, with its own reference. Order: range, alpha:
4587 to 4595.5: 2.14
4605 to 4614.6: 2.20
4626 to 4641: 2.66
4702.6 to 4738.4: 3.56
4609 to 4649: 3.65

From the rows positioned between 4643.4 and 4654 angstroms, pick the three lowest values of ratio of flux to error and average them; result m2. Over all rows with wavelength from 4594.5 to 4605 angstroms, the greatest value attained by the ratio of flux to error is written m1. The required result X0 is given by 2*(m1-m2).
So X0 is 4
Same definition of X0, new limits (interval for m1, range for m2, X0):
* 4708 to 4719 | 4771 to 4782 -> 2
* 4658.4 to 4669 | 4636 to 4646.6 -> 8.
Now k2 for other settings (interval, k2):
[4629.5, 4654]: 1.83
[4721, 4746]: 1.84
